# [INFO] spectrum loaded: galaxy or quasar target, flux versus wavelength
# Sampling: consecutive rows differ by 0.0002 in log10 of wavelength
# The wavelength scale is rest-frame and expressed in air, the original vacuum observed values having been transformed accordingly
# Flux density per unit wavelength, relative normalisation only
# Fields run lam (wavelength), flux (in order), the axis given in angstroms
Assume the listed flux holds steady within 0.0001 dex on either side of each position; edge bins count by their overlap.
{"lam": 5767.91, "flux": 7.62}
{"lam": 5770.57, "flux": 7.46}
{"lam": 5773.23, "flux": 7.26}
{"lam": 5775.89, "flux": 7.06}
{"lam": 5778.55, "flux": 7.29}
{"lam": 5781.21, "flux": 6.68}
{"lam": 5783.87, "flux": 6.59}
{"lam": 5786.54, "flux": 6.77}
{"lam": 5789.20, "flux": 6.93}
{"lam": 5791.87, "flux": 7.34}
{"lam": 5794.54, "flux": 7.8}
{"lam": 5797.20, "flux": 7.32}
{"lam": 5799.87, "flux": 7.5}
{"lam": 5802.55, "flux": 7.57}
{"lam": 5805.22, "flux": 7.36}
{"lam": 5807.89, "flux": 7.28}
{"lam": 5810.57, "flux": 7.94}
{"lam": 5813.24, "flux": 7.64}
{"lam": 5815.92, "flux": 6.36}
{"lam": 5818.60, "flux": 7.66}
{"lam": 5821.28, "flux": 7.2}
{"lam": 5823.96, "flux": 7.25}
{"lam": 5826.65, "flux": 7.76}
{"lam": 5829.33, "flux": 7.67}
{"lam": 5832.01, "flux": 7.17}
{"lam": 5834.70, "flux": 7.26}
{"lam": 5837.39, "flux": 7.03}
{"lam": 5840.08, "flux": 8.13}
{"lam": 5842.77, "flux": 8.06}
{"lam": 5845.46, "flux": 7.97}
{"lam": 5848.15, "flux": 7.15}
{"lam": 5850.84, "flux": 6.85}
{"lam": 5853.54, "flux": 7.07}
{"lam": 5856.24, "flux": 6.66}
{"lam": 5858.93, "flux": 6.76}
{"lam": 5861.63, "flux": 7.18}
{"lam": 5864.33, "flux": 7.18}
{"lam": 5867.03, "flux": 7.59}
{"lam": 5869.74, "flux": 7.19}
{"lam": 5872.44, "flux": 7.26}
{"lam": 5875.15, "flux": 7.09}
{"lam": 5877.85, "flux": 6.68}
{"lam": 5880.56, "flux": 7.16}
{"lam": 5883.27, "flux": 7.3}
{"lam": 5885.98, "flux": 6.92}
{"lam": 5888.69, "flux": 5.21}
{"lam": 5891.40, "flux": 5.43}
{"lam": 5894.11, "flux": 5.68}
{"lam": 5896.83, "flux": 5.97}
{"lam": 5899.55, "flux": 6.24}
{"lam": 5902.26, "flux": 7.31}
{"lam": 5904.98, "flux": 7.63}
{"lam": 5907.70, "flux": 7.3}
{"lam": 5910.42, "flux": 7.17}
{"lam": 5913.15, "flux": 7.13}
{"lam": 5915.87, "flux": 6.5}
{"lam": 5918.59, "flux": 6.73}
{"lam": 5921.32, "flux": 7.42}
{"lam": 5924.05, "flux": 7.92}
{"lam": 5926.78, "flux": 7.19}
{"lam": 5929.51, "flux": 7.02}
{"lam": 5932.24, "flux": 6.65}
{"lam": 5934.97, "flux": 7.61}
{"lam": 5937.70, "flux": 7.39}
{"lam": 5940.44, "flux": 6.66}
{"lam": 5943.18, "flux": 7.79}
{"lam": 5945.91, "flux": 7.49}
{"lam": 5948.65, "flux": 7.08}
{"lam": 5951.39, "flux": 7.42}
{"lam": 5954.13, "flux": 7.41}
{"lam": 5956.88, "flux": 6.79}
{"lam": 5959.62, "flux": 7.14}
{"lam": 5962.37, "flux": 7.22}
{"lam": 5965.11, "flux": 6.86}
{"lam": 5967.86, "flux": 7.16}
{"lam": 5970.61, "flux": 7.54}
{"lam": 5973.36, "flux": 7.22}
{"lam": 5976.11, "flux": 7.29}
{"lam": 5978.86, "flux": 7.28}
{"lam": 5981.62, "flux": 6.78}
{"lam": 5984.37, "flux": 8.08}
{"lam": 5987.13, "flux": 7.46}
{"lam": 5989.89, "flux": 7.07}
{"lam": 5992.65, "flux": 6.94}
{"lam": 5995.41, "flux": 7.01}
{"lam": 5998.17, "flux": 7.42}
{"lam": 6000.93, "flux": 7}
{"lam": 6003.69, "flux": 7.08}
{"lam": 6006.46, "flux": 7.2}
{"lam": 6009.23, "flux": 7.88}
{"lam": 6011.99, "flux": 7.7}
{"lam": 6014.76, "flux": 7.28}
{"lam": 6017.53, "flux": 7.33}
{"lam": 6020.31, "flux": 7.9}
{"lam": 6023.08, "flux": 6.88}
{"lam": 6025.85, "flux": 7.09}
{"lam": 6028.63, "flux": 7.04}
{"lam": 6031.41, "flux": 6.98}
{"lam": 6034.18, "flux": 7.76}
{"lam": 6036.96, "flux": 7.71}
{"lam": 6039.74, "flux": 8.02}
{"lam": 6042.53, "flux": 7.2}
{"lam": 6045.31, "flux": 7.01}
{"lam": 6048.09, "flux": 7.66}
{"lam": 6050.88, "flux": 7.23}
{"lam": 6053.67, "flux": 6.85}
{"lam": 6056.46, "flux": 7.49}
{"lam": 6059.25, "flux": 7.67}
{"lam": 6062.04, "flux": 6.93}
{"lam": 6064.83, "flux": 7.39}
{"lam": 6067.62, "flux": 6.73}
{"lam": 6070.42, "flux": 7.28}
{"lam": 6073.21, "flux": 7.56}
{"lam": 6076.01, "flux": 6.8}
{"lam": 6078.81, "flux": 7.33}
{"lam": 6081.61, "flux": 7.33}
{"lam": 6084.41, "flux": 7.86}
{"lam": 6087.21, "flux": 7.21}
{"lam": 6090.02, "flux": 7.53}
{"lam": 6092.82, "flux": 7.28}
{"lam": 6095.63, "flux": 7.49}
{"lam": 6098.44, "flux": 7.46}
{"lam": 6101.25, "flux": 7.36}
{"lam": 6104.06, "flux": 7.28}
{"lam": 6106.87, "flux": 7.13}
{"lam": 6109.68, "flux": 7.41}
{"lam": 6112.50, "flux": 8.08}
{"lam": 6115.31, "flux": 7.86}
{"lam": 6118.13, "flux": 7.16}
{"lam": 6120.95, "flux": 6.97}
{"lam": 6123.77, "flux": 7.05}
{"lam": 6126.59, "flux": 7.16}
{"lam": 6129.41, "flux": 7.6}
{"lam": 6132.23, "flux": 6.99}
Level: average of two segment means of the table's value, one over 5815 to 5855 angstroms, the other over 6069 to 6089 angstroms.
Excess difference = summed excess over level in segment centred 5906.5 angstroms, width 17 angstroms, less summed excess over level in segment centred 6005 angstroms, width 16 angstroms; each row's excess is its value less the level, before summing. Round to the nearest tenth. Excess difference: -1.5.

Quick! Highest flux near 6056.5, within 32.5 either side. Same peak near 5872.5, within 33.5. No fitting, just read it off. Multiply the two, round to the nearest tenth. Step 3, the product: 65.2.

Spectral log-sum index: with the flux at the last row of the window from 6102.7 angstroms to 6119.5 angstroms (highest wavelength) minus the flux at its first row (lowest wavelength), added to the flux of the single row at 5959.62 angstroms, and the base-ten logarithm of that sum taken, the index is 0.846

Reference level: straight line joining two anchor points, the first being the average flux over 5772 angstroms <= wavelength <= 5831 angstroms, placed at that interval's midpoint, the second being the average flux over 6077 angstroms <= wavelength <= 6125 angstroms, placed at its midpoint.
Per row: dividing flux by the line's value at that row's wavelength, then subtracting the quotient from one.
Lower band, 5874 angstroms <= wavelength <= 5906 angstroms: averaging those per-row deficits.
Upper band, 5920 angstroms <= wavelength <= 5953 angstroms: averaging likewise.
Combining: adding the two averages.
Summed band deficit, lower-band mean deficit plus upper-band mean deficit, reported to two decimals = 0.11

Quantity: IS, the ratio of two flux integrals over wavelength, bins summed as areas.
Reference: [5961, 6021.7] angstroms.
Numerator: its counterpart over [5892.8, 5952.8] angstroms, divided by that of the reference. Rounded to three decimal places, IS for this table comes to 0.955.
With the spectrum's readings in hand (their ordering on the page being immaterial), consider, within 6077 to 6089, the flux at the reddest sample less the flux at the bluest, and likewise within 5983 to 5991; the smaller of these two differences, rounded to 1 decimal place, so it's -1.0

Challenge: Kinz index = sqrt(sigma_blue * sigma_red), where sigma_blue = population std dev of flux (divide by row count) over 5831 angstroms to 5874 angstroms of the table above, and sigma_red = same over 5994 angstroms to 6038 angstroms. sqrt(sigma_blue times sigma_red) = 0.38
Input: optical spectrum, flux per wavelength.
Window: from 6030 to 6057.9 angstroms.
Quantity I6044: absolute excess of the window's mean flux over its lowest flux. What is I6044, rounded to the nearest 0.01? 0.54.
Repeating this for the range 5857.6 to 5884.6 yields 0.46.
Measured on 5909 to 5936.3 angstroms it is 0.63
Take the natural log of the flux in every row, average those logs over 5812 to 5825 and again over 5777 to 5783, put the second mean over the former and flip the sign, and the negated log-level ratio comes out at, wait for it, -0.98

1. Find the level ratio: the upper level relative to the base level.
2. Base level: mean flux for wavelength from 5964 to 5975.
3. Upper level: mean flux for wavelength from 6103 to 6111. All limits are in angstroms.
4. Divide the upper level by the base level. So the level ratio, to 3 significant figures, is 1.01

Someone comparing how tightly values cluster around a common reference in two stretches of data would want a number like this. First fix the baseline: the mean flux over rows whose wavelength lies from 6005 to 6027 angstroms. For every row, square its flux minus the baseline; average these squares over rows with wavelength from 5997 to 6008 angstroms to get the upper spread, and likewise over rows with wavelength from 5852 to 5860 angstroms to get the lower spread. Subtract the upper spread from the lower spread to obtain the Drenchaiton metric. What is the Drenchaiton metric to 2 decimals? 0.28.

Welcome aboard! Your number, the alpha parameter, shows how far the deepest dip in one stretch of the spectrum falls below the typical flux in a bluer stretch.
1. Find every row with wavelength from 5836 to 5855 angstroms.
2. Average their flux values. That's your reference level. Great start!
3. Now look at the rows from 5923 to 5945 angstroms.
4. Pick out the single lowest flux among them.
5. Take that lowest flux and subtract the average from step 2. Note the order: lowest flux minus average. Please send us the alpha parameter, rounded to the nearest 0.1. -0.8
